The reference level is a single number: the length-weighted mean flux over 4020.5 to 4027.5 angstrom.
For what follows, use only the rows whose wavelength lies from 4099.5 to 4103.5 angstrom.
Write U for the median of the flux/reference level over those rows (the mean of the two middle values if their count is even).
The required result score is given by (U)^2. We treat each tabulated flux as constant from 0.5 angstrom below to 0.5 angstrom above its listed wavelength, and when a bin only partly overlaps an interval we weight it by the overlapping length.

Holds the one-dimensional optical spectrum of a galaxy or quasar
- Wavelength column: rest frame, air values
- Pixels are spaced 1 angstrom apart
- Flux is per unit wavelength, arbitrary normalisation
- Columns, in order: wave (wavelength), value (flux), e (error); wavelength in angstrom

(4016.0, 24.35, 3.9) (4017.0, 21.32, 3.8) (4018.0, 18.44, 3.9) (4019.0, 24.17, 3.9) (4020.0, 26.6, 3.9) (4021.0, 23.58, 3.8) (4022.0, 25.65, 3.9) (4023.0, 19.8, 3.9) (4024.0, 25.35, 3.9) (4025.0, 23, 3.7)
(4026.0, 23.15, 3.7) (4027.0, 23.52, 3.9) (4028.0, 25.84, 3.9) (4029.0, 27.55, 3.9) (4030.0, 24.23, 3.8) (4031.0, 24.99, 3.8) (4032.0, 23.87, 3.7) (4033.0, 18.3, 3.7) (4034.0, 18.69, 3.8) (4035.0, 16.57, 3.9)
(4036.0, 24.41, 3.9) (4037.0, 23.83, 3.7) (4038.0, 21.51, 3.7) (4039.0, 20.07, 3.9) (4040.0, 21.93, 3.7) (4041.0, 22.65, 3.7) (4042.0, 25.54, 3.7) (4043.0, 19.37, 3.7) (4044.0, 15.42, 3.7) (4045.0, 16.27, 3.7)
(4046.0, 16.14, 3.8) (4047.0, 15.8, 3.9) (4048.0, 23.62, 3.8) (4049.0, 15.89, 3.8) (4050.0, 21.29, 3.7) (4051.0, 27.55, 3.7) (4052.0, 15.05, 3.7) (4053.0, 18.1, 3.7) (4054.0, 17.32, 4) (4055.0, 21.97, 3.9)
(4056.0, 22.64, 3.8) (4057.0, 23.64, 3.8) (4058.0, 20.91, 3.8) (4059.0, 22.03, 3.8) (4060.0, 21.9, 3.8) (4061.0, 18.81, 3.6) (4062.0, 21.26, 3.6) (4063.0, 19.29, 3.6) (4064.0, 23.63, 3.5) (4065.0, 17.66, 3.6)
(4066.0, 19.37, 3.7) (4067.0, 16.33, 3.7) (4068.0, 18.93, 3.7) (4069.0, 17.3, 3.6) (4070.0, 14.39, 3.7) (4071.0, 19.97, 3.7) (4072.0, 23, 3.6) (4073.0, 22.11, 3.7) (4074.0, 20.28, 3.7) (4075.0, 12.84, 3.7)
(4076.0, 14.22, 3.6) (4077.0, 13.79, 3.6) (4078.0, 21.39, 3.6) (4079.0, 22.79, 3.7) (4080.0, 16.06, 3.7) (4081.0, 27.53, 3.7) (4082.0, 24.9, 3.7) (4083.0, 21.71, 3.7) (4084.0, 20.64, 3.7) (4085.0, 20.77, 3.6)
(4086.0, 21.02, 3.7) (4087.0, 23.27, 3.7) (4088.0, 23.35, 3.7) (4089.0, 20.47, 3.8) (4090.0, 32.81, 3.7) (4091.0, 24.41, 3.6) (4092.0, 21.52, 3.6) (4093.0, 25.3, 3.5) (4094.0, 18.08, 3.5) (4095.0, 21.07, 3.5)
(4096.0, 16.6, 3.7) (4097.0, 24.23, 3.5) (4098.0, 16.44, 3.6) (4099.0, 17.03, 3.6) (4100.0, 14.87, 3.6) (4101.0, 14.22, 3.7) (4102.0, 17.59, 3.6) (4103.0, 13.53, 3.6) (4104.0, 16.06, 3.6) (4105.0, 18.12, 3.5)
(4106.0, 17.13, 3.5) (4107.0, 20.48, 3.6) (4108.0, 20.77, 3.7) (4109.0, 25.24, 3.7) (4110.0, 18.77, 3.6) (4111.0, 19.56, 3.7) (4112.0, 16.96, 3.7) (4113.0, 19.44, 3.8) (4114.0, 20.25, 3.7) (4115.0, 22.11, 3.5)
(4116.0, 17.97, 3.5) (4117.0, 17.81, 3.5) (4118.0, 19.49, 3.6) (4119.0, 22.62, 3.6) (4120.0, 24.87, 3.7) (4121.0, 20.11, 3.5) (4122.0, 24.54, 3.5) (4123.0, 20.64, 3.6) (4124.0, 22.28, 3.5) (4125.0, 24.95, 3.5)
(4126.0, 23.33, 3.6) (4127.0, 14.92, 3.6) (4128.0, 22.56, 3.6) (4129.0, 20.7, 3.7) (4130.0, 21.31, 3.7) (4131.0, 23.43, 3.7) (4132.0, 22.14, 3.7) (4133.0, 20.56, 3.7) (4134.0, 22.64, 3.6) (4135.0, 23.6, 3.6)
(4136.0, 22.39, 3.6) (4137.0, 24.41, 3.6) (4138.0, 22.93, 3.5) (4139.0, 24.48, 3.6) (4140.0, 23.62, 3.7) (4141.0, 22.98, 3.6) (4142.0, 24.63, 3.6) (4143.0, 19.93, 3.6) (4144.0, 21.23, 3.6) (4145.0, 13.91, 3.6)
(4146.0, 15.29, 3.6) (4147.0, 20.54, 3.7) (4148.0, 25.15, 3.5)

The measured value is 0.4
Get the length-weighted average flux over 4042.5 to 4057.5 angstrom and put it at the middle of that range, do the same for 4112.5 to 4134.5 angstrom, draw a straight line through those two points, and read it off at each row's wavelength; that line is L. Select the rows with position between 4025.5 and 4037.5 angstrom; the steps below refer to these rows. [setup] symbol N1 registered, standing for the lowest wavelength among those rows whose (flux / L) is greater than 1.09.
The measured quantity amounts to 4026.0 angstrom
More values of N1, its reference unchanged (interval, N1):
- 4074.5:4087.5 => 4079.0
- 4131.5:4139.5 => 4135.0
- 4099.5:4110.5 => 4109.0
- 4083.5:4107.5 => 4087.0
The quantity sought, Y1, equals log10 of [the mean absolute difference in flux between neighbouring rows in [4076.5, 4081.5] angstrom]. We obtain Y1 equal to 0.83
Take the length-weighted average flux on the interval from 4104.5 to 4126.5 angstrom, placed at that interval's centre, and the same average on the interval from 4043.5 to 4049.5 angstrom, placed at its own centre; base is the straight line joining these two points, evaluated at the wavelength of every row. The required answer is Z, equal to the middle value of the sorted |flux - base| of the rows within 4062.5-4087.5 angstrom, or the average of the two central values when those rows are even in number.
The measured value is 2.6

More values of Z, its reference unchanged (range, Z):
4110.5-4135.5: 1.3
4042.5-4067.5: 2.4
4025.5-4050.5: 5.1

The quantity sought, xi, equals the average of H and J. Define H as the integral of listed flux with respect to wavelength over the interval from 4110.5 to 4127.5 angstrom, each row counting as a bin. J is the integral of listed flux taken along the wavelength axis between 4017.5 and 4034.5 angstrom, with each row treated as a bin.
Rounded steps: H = 352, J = 397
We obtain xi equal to 374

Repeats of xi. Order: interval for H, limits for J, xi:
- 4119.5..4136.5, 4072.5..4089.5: 361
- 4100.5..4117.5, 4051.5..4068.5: 327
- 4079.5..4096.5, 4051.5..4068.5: 359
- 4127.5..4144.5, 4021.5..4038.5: 387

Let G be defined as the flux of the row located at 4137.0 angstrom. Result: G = 24.41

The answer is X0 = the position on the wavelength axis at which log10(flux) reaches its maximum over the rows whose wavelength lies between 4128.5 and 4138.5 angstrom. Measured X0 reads 4137.0 angstrom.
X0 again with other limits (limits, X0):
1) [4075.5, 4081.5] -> 4081.0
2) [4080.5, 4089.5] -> 4081.0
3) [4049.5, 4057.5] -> 4051.0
